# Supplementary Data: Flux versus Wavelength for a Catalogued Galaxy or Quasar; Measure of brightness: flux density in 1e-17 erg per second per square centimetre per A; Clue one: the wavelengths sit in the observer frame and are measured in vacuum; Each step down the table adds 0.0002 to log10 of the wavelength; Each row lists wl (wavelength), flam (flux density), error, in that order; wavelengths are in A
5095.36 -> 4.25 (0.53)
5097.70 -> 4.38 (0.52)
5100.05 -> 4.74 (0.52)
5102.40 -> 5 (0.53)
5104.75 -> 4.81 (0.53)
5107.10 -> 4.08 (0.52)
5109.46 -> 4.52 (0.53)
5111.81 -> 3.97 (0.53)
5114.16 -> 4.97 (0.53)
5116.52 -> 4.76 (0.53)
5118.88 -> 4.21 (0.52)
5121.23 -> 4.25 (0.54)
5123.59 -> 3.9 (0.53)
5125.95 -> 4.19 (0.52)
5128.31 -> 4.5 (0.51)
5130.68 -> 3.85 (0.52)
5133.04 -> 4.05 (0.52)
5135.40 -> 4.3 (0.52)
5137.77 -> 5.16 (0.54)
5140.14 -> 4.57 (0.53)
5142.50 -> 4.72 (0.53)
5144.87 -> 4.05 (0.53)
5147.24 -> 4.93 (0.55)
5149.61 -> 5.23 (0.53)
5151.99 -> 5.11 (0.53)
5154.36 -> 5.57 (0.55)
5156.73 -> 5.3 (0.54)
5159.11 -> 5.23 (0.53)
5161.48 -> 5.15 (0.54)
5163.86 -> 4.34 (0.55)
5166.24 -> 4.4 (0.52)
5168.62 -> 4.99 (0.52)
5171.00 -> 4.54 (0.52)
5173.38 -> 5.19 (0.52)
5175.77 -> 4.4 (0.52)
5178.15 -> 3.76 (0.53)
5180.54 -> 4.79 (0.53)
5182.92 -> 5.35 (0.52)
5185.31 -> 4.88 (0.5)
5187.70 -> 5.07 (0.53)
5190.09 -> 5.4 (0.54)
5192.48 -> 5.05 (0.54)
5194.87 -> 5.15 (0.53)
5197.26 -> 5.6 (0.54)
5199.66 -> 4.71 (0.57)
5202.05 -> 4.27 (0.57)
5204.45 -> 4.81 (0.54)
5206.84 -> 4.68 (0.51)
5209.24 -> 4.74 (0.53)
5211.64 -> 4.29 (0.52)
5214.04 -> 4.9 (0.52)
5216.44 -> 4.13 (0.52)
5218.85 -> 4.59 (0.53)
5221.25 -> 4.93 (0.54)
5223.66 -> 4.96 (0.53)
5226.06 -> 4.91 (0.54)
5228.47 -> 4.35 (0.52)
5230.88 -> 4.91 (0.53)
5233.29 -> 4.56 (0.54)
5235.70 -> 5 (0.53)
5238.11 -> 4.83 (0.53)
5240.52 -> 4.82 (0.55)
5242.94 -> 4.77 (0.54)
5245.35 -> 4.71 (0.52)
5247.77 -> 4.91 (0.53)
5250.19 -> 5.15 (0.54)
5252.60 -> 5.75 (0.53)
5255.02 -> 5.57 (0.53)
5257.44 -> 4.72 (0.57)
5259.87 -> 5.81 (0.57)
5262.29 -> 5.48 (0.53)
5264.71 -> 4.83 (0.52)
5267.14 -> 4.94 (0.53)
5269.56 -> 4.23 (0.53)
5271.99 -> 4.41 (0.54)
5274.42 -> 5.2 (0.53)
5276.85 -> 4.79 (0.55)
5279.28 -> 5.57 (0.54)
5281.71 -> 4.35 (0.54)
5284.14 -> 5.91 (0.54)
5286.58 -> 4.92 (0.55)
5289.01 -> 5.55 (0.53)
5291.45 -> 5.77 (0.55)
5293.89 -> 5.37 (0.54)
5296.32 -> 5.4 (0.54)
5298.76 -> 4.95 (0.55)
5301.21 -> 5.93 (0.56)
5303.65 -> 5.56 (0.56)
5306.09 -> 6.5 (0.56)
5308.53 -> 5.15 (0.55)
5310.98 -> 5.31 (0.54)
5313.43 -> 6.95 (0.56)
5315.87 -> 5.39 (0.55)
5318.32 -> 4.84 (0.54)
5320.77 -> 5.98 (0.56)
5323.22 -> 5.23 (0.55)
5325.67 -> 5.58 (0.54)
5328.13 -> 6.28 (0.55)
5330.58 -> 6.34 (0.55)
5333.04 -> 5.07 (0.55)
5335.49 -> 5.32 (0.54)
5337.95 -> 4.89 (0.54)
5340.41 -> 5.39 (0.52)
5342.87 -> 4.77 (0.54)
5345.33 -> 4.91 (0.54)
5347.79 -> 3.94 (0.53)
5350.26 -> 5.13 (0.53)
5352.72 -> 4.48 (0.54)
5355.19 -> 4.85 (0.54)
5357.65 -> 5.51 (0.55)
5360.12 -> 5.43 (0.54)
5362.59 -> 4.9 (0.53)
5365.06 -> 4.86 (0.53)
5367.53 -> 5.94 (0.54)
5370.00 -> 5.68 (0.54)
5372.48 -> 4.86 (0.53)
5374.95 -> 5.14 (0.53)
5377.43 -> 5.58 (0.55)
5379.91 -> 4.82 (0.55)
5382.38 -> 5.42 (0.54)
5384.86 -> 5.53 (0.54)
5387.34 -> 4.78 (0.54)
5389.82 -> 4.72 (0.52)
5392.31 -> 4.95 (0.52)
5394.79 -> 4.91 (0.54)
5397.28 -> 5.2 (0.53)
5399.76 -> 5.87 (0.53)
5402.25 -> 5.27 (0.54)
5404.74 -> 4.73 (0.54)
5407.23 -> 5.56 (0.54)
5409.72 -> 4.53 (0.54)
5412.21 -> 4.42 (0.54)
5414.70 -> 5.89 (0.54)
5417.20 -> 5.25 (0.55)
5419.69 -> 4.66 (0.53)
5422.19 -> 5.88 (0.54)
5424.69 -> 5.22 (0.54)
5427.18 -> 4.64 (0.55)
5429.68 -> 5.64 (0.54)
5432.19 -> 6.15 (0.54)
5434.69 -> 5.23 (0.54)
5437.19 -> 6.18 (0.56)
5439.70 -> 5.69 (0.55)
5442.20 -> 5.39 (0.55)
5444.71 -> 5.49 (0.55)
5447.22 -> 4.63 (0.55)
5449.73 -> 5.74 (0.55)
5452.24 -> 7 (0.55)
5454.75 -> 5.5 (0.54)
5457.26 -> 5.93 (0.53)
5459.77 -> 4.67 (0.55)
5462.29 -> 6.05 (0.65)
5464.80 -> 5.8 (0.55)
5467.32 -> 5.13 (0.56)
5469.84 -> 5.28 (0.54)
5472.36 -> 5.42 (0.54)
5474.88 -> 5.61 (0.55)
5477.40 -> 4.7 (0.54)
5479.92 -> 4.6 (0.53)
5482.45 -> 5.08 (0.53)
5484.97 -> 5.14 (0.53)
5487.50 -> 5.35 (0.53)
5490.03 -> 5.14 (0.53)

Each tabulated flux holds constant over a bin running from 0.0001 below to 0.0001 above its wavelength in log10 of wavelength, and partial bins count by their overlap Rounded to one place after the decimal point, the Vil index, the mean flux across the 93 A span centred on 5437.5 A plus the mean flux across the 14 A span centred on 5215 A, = 9.9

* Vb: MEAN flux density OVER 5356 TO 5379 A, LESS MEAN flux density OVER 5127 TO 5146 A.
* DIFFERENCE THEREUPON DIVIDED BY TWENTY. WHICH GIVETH 0.05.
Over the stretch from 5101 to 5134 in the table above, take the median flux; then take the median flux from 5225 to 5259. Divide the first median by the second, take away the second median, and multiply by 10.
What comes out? -40.0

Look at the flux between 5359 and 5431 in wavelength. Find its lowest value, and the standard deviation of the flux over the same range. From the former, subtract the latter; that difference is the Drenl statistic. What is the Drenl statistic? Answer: 4.0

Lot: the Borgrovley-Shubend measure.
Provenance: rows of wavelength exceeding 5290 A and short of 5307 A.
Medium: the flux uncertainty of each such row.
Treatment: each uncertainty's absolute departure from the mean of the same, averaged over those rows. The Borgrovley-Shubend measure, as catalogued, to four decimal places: 0.0073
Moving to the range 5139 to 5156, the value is 0.0082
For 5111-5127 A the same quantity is 0.0049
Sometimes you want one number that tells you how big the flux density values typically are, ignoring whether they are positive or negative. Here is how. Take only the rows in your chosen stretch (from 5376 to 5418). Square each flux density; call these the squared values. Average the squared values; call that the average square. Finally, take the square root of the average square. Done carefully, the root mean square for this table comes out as 5.2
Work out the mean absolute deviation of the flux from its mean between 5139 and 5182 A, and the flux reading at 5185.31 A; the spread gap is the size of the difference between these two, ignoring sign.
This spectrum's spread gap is 4.5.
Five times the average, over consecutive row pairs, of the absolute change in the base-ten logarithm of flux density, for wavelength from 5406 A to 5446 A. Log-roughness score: 0.29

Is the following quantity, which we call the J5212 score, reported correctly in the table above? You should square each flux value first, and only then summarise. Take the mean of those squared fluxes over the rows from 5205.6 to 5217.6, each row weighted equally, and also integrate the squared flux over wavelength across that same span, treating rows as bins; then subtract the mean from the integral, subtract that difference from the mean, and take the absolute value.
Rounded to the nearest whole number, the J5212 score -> 208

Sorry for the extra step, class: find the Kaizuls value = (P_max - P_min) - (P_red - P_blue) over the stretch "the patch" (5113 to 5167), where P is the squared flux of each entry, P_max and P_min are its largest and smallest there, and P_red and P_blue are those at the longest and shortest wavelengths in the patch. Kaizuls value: 22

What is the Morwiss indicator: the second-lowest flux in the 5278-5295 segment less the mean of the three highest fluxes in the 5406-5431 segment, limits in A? -0.88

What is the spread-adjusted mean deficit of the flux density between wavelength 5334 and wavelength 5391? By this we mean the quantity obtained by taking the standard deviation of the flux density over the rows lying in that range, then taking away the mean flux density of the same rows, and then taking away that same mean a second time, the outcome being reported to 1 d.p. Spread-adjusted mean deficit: -9.7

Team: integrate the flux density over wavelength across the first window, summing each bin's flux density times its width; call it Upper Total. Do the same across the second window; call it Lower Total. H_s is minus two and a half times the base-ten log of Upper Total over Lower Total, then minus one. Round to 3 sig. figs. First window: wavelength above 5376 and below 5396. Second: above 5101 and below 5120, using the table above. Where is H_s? -1.18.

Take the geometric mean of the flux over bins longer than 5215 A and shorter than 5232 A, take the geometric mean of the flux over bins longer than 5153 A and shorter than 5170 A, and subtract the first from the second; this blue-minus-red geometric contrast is 0.3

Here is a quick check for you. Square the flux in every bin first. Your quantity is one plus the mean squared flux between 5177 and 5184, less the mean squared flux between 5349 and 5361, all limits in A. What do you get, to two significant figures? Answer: -3.0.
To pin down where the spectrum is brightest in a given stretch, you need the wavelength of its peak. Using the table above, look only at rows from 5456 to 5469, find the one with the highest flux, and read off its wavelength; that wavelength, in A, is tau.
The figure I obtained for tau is 5462.29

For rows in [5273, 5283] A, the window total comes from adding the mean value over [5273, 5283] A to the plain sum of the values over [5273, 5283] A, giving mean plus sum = 24.9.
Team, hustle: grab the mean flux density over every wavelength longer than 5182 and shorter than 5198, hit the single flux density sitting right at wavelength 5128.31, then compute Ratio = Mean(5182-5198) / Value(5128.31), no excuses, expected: 1.16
